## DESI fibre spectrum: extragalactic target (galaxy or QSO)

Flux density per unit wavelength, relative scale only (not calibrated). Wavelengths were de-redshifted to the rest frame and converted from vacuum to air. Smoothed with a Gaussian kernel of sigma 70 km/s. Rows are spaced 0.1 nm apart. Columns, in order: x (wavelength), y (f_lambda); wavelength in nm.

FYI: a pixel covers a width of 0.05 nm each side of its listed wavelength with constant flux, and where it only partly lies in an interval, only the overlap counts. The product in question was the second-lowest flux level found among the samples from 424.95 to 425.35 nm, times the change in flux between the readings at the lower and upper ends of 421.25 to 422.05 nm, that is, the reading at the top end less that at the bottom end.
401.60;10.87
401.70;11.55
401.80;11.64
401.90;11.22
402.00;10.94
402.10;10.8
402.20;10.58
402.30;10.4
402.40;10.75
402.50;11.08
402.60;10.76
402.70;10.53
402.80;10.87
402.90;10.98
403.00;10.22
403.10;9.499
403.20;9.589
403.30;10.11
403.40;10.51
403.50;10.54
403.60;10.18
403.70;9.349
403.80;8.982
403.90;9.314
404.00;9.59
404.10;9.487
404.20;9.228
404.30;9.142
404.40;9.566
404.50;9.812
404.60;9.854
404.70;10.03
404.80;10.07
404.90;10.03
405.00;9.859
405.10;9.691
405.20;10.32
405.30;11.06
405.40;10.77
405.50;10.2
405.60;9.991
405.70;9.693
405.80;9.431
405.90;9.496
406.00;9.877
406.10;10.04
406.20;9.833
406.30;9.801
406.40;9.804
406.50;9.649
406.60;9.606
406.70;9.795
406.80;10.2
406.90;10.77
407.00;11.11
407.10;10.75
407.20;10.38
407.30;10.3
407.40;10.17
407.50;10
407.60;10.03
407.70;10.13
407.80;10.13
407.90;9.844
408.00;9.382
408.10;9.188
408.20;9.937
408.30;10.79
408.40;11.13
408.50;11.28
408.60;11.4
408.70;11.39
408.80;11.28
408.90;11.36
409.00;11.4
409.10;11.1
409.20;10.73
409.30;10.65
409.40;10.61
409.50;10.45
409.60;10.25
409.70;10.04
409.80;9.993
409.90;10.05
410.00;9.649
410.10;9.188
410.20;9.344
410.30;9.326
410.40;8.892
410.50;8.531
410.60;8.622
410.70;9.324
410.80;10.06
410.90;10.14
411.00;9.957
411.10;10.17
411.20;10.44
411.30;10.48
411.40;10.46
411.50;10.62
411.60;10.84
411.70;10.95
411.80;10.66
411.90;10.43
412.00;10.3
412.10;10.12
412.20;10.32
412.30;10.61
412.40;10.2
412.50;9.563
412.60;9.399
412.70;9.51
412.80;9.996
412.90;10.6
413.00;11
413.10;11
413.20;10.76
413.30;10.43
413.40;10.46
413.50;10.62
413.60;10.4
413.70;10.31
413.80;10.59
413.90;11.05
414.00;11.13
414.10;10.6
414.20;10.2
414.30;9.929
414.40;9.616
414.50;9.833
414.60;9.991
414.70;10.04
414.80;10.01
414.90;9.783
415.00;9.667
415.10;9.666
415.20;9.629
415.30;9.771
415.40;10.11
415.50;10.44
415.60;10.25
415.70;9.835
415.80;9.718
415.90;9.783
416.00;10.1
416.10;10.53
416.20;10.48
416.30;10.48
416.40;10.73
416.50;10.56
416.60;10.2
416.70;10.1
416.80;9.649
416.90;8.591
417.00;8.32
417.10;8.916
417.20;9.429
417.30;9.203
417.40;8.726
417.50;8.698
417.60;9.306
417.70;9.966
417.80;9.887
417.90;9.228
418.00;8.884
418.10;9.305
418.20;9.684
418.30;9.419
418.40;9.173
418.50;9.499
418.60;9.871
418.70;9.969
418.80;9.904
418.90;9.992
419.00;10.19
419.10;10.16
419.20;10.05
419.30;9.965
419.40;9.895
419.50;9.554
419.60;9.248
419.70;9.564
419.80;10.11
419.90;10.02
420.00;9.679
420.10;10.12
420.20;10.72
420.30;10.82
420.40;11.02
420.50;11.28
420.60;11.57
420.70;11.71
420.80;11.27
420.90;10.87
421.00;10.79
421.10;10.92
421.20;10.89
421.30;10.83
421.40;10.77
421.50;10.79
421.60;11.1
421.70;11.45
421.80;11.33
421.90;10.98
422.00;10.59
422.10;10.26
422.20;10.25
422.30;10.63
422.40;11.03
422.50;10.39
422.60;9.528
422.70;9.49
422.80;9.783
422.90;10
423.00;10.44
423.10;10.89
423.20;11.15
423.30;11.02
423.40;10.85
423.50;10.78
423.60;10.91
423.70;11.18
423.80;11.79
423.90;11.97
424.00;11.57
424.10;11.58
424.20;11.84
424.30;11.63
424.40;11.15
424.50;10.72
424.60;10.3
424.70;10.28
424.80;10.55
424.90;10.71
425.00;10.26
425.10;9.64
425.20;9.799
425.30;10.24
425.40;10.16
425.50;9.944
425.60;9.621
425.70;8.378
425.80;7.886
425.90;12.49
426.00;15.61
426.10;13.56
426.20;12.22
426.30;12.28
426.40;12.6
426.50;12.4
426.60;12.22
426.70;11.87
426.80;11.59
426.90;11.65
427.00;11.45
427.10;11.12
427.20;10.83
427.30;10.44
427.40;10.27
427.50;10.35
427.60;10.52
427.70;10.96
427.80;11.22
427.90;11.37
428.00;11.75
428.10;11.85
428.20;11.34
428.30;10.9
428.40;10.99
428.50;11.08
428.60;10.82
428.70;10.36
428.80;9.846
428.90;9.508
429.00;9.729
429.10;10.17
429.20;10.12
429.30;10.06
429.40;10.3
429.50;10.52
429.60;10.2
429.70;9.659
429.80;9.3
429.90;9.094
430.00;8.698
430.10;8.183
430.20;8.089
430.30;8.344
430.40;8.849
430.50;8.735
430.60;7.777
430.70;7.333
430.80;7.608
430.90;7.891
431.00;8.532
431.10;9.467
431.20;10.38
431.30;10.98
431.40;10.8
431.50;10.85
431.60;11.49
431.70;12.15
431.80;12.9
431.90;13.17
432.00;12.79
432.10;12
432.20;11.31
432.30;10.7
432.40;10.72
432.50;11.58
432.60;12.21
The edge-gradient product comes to -2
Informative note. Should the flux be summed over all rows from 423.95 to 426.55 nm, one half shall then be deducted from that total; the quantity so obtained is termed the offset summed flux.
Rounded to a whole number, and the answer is 287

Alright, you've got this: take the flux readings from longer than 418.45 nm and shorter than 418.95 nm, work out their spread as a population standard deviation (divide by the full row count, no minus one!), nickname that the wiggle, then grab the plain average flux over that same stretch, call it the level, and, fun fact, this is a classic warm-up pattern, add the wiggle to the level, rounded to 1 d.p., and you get 10.0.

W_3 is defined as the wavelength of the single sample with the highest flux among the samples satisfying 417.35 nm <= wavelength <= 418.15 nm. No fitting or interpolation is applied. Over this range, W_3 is 417.70 nm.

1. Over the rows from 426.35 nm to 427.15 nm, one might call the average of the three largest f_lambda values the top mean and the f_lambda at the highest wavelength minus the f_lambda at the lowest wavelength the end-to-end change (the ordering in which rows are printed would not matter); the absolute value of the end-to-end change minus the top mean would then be 13.9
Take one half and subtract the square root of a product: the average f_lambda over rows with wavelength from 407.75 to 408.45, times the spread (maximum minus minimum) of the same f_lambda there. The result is -3.9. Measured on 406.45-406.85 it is -1.9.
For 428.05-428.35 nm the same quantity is -2.8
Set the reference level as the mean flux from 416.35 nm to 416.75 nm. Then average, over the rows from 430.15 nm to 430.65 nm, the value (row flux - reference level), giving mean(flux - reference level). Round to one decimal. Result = -2.0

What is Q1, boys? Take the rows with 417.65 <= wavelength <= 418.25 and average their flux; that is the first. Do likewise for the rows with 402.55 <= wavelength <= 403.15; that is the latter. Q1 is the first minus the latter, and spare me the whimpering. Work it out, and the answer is -0.98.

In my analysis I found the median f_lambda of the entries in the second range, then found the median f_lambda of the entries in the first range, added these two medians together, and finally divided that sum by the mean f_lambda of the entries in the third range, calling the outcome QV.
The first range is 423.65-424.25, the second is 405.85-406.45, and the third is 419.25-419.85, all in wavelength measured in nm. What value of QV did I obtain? 2.21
